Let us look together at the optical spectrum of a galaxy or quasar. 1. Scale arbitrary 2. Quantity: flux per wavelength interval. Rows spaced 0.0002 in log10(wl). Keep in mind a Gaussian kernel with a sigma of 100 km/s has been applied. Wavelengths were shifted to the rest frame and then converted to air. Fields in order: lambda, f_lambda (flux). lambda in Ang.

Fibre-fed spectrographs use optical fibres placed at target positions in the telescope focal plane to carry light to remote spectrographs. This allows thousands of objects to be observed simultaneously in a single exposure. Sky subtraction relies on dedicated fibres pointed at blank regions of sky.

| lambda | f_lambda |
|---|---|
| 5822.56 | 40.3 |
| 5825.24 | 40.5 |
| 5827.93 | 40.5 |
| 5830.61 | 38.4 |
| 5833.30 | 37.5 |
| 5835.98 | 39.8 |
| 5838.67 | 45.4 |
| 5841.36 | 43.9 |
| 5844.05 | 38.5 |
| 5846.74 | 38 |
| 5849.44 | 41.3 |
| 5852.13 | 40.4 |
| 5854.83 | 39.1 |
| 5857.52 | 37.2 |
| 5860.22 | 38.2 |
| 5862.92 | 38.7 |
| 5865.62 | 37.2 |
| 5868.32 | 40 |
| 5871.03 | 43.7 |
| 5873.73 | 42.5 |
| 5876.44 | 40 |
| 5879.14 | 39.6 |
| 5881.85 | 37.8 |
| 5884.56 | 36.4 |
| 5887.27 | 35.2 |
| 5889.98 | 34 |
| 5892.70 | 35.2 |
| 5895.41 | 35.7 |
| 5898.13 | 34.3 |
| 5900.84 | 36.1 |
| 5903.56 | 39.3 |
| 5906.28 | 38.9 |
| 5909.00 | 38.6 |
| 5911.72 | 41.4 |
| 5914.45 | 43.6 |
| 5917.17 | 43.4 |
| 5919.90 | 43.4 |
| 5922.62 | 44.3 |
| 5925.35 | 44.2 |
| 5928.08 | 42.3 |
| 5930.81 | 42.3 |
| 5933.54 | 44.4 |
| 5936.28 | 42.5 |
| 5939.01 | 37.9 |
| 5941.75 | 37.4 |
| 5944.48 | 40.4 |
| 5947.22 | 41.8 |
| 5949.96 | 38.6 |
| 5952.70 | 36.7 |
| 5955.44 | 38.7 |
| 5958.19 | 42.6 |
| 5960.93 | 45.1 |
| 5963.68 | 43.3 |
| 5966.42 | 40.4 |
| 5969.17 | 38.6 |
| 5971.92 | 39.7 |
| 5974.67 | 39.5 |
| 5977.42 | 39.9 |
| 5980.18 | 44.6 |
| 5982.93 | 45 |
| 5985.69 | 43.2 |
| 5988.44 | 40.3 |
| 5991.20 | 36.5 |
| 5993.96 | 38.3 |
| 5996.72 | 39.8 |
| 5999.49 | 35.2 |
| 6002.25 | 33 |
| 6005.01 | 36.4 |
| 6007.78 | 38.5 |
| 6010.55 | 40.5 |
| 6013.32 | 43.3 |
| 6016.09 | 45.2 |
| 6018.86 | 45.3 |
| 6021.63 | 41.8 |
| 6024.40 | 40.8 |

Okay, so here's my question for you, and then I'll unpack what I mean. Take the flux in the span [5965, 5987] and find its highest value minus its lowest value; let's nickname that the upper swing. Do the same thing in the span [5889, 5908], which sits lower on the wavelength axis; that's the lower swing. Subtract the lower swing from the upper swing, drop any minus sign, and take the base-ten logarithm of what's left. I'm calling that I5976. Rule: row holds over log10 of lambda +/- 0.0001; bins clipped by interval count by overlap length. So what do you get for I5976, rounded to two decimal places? 0.04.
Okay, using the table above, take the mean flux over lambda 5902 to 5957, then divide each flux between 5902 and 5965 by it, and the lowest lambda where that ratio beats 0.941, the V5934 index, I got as 5903.56 Ang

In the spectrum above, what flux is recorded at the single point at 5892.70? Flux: 35.2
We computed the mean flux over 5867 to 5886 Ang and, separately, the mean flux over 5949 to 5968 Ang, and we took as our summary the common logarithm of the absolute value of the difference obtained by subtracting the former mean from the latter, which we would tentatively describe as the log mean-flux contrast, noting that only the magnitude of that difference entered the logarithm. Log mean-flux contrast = -0.1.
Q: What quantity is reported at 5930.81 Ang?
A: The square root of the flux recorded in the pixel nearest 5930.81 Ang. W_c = 6.50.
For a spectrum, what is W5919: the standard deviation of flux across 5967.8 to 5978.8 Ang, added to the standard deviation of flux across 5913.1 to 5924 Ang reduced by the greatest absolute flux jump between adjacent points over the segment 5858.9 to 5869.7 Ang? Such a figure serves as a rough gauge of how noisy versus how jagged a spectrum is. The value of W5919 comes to -2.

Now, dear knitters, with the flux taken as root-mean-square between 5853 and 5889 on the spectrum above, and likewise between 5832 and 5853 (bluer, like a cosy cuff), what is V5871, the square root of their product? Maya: 39.8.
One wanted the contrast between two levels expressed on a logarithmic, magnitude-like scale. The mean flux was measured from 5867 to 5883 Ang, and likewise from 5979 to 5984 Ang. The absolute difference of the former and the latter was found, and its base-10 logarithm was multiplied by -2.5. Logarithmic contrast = -1.56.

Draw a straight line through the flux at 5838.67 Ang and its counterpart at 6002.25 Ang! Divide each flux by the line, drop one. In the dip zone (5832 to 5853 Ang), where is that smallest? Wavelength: 5833.30 Ang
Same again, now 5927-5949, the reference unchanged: 5941.75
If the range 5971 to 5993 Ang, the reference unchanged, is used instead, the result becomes 5991.20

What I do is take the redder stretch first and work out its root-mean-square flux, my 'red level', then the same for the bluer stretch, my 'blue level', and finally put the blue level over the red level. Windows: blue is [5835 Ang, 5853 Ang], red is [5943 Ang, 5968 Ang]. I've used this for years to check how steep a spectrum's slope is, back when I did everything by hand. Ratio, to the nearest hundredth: 1.00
